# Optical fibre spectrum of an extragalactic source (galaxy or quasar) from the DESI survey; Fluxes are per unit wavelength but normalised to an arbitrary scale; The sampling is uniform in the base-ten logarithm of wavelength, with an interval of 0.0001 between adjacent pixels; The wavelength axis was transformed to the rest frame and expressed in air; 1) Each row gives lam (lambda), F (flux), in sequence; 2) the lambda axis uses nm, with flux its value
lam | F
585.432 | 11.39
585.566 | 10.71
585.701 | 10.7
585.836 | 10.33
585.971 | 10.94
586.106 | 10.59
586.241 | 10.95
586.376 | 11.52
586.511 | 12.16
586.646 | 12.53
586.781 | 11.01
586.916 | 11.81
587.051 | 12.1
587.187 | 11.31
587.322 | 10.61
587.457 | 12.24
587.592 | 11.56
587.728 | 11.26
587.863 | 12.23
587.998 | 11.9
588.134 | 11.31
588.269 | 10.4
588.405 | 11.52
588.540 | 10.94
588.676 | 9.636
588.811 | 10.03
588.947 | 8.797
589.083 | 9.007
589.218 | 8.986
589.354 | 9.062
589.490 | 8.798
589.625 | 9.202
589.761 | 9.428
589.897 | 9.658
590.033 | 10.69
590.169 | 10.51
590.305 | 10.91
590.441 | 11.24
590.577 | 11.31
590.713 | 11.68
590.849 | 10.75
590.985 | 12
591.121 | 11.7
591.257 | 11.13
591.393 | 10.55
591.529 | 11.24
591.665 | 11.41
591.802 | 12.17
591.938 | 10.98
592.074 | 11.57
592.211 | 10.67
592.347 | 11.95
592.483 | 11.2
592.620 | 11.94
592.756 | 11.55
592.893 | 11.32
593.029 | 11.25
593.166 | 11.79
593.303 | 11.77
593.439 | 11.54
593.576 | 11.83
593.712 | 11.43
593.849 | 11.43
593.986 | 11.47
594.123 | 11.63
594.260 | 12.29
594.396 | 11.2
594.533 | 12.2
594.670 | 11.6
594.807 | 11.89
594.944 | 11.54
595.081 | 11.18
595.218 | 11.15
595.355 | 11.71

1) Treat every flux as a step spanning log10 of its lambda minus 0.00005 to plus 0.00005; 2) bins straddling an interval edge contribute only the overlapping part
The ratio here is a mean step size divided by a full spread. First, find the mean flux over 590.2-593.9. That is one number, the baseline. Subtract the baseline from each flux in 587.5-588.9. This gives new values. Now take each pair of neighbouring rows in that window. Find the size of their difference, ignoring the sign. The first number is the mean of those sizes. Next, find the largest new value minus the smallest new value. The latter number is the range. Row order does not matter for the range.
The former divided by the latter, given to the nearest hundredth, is 0.28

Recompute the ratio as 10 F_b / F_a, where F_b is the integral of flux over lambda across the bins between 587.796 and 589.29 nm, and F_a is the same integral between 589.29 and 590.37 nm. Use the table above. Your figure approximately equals 15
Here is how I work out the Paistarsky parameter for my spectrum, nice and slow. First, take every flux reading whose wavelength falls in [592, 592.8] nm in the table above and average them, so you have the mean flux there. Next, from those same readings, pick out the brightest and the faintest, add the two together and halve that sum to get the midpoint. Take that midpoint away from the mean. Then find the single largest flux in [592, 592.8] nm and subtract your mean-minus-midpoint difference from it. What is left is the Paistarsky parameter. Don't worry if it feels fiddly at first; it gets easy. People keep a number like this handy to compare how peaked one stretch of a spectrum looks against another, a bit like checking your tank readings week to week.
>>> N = 11.8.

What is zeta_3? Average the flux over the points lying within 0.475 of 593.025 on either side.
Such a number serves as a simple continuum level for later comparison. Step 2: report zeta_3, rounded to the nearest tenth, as 11.6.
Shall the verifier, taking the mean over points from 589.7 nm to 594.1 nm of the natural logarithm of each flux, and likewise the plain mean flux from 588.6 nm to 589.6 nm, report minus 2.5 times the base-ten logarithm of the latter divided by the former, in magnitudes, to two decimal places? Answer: -1.45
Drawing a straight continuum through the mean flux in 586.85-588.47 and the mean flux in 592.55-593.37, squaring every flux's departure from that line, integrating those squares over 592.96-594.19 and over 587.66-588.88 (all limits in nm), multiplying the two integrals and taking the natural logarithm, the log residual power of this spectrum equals -3.0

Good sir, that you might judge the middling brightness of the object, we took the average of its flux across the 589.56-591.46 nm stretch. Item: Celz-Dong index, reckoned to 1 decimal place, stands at 10.8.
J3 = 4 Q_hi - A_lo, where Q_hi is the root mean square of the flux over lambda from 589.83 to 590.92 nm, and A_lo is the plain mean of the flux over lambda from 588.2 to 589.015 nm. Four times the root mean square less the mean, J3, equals 33.2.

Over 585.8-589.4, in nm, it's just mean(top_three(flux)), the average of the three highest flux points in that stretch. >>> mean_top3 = 12.33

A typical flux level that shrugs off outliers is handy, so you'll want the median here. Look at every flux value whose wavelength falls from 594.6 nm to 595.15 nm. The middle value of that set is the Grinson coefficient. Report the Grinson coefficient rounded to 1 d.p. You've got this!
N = 11.6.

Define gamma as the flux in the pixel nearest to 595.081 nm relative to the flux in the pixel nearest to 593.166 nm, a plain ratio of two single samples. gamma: 0.948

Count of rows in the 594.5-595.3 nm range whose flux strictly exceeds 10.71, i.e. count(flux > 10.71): 6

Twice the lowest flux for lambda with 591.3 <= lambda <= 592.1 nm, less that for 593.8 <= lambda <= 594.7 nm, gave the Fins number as 9.9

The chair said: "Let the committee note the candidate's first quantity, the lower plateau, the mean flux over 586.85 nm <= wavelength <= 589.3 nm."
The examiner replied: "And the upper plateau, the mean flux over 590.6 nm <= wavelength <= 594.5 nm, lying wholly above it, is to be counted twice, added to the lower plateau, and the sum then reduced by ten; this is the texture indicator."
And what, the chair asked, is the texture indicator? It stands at 23.8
